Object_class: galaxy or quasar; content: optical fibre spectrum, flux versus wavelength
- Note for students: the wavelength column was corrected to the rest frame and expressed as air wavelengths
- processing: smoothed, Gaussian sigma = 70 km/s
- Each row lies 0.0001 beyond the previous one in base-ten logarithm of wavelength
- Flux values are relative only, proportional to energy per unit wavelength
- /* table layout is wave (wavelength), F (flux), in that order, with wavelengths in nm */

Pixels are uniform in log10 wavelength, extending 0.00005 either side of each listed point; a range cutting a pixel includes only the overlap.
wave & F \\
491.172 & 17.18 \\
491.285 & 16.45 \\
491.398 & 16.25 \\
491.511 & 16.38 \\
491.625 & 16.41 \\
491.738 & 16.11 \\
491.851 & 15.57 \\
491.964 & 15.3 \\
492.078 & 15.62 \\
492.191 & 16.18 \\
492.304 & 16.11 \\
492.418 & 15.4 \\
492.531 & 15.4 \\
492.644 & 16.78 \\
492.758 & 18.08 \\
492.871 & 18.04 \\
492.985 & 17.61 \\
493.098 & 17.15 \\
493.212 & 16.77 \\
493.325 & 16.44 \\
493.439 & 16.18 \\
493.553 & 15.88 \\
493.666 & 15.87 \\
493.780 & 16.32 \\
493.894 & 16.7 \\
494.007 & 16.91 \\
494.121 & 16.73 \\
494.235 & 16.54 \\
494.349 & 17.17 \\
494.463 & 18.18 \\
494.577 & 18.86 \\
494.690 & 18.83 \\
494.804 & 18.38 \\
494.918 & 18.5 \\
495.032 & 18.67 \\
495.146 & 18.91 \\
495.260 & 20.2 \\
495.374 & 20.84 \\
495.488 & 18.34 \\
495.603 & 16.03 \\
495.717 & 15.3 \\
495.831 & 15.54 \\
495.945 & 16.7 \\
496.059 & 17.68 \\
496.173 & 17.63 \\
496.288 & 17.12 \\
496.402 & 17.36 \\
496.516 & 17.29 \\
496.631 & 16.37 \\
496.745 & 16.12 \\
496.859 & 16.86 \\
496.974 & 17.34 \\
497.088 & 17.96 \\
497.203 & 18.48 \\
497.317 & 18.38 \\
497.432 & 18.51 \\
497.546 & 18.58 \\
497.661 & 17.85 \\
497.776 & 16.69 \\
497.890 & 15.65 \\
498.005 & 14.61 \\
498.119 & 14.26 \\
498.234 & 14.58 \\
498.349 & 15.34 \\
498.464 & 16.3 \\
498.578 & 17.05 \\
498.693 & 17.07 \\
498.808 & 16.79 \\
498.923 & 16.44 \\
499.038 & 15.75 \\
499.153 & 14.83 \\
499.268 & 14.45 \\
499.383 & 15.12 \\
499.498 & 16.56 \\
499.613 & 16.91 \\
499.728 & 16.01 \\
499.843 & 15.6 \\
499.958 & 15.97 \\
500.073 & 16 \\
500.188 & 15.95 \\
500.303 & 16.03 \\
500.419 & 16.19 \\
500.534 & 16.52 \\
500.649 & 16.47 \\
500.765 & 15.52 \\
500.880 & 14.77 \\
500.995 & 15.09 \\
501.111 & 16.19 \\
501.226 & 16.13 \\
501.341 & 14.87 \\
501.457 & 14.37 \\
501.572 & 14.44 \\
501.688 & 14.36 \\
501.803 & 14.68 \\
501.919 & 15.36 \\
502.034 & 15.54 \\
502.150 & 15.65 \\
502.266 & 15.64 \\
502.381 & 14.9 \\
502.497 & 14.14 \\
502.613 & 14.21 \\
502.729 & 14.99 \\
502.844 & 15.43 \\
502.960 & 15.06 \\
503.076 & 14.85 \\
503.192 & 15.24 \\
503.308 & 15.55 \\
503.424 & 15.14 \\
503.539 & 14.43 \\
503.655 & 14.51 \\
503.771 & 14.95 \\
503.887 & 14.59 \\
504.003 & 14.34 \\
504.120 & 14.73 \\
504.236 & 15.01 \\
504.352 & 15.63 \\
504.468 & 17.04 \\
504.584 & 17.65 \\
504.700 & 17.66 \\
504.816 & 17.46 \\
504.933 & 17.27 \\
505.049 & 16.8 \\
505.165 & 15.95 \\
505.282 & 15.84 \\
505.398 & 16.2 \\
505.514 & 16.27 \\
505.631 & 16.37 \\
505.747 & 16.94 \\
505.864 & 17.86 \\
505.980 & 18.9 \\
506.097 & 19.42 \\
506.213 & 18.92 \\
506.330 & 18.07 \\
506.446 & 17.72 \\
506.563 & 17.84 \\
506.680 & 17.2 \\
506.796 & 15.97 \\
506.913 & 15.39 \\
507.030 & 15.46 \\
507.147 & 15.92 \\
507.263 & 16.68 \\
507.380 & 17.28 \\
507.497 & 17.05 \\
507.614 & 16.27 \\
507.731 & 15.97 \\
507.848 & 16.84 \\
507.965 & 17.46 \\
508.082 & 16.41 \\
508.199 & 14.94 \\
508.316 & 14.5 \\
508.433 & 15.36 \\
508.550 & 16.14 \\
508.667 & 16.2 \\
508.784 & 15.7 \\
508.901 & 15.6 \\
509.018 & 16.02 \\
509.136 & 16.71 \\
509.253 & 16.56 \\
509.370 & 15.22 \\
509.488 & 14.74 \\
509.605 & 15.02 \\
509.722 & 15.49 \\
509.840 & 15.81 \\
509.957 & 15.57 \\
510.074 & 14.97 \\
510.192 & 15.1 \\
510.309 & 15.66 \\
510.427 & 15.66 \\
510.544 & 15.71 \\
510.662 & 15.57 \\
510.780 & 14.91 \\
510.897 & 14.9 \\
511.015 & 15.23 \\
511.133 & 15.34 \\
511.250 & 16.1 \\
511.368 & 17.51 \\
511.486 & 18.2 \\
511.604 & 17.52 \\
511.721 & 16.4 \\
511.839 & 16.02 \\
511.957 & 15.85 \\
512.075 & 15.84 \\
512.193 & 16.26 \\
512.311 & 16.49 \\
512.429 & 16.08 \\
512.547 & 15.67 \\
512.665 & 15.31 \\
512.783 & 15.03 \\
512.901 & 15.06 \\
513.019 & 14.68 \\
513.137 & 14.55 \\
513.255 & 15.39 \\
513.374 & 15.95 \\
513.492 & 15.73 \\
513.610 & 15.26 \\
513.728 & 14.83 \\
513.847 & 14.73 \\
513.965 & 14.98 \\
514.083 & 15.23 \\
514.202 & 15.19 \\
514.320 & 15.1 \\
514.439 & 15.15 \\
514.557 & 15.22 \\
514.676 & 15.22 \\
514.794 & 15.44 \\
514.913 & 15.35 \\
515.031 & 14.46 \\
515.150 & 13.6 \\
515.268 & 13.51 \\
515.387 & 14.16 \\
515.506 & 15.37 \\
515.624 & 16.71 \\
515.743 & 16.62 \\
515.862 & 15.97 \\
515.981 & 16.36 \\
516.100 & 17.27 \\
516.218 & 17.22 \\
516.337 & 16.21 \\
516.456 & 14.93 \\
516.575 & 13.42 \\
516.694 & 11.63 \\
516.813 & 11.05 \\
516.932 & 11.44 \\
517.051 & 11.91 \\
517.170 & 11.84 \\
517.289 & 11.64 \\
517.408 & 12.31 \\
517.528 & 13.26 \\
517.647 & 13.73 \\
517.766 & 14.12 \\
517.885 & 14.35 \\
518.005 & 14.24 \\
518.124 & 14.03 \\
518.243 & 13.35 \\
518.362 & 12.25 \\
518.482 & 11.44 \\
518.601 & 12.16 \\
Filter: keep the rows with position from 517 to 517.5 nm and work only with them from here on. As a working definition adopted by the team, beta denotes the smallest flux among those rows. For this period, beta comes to 11.64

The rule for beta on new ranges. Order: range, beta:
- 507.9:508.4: 14.5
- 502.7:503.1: 14.85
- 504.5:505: 17.27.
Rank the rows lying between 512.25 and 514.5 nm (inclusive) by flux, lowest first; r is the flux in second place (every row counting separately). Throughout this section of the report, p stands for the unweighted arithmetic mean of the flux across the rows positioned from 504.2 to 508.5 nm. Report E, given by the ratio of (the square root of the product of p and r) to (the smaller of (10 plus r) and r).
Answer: 1.07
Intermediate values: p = 16.7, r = 14.68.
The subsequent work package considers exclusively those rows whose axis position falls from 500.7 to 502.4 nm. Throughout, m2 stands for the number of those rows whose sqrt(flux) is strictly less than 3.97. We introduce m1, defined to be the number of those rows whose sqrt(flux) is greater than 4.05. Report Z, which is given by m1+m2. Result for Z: 13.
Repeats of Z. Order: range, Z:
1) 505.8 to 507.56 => 13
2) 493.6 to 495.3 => 13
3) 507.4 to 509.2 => 10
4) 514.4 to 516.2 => 13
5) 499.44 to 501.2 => 8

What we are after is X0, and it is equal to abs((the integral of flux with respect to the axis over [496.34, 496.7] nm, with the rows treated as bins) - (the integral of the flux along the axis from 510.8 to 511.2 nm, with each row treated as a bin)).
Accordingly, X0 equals 0.05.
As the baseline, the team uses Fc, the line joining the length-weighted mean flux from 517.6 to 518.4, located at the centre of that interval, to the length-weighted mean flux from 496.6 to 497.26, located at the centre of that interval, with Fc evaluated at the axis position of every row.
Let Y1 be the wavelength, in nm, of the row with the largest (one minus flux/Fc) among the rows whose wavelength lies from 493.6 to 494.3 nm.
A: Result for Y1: 493.666 nm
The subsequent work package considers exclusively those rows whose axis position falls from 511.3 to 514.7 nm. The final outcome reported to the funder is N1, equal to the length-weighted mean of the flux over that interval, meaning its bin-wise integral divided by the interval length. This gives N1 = 15.7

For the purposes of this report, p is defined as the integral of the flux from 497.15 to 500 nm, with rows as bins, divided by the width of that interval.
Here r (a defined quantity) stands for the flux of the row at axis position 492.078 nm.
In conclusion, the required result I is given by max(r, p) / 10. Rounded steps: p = 16.3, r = 15.62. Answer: 1.63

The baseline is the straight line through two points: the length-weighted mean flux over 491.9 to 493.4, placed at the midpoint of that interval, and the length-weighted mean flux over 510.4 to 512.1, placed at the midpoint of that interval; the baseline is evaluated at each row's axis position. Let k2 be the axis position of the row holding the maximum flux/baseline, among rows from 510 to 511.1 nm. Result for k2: 510.544 nm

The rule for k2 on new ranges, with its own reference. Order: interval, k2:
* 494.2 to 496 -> 495.374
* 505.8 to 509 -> 506.097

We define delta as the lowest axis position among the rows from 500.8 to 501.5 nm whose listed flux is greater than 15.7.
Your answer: 501.111 nm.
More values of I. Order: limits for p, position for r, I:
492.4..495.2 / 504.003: 1.72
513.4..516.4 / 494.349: 1.72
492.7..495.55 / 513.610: 1.77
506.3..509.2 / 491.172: 1.72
